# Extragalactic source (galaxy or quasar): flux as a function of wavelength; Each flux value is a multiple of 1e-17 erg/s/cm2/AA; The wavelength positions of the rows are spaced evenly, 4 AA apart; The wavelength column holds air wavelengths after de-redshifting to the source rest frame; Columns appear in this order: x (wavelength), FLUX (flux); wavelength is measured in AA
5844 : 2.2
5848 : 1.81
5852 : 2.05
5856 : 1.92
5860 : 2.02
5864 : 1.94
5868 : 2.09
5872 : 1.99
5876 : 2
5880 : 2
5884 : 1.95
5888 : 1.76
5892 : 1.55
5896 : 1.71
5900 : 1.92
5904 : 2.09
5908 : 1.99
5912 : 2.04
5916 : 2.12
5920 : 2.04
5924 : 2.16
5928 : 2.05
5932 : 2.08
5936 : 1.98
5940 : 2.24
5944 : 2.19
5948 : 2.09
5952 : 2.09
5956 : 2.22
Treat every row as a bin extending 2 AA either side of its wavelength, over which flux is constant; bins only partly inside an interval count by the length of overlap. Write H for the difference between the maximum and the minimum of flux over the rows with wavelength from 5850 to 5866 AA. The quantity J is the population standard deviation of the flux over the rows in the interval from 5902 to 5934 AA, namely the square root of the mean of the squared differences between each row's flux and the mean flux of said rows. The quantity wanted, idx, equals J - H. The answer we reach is -0.08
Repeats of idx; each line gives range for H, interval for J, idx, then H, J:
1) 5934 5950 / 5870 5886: -0.24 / 0.26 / 0.021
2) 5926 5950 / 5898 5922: -0.19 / 0.26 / 0.065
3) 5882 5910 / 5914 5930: -0.49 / 0.54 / 0.050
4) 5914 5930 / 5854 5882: -0.07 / 0.12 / 0.051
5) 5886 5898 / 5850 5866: -0.16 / 0.21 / 0.054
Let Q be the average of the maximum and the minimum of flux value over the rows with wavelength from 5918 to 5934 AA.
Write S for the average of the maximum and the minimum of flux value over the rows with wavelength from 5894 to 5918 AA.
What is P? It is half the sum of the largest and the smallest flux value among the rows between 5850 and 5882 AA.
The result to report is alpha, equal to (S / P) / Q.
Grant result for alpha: 0.45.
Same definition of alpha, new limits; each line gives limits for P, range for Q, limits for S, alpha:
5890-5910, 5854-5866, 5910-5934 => 0.59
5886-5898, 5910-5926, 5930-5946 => 0.61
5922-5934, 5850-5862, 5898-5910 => 0.48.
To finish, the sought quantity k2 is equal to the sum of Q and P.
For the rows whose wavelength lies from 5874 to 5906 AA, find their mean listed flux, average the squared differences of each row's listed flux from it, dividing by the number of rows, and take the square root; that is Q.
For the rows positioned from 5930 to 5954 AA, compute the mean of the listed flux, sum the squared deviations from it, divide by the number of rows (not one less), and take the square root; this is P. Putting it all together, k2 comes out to 0.25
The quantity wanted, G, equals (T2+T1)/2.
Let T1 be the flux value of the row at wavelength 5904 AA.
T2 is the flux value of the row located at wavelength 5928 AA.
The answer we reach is 2.07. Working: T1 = 2.09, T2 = 2.05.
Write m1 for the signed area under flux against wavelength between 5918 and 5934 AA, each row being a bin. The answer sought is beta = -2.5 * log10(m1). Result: -3.81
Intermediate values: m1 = 33.3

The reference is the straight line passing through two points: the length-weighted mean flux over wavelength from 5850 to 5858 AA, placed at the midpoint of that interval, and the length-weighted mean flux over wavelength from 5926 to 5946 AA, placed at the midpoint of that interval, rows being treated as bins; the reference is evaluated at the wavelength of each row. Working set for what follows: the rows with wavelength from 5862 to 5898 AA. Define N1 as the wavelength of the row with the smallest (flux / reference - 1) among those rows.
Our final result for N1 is 5892 AA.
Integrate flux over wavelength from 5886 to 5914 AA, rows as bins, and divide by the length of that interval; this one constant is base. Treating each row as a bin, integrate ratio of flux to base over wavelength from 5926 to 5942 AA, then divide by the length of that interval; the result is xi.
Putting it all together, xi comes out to 1.12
